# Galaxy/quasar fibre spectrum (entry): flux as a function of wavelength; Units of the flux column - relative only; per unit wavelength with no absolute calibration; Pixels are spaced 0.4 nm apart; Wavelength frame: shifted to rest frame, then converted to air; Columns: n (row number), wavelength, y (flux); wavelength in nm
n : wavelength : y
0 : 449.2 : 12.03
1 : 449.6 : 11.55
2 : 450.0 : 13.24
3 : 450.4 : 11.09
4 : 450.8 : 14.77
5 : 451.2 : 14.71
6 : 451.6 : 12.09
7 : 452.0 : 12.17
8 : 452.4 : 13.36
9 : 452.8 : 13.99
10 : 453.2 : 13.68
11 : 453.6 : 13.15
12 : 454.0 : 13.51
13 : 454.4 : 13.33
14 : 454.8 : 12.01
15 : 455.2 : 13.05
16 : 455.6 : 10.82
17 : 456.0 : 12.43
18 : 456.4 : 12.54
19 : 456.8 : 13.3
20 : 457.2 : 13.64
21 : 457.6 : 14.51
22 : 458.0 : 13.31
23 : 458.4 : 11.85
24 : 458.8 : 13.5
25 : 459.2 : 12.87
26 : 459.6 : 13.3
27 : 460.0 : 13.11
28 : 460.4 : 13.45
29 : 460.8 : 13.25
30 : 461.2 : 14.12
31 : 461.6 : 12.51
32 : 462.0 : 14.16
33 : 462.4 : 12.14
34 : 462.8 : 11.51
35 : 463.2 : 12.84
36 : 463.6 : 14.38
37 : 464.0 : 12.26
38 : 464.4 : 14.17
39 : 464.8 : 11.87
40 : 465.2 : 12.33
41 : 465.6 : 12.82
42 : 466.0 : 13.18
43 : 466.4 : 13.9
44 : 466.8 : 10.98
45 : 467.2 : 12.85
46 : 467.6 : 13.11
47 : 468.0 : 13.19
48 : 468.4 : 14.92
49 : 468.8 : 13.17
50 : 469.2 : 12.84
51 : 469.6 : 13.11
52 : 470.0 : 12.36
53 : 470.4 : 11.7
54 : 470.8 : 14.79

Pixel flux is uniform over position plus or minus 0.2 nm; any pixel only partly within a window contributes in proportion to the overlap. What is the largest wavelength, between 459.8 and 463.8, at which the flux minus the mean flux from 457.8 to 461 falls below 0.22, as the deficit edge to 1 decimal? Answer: 463.2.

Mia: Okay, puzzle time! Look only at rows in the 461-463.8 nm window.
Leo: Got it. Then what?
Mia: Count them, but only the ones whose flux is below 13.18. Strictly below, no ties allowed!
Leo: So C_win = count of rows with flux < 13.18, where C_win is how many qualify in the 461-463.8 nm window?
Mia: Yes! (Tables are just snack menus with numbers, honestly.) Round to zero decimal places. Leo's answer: 4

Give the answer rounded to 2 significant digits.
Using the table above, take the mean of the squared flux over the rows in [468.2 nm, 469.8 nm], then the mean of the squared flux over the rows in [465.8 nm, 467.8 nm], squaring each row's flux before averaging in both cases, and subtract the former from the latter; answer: -18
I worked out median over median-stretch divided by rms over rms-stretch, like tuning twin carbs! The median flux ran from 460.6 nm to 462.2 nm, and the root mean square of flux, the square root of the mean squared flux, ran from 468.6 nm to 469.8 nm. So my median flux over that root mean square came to 1.05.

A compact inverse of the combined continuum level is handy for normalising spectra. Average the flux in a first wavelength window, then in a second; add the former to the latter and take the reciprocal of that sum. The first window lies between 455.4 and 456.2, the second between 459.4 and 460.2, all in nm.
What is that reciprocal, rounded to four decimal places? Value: 0.0403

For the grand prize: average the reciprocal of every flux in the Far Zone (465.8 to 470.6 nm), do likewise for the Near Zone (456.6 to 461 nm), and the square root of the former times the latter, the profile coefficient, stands 0.0766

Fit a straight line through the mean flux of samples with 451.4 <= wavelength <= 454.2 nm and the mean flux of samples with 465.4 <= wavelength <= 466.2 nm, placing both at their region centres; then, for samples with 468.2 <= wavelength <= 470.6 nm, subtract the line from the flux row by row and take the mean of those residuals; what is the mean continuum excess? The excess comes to 0.1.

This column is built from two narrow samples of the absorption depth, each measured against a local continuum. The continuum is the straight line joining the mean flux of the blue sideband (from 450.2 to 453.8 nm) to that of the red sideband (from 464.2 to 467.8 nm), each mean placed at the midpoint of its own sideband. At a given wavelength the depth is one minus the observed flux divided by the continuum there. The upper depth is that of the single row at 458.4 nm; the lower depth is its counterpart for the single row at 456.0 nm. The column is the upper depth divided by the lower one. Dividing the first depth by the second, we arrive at 1.8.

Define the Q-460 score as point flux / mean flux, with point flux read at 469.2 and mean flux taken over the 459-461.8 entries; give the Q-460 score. 0.97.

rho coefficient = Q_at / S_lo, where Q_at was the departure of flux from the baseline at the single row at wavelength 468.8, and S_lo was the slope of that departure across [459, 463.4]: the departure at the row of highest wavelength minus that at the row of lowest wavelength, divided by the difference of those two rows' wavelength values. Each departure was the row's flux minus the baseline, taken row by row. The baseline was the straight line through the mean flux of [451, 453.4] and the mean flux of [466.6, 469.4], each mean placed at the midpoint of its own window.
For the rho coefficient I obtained 14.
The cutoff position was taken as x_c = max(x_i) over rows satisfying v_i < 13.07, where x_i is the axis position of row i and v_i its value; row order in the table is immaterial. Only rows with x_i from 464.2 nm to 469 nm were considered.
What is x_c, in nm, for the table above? 467.2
